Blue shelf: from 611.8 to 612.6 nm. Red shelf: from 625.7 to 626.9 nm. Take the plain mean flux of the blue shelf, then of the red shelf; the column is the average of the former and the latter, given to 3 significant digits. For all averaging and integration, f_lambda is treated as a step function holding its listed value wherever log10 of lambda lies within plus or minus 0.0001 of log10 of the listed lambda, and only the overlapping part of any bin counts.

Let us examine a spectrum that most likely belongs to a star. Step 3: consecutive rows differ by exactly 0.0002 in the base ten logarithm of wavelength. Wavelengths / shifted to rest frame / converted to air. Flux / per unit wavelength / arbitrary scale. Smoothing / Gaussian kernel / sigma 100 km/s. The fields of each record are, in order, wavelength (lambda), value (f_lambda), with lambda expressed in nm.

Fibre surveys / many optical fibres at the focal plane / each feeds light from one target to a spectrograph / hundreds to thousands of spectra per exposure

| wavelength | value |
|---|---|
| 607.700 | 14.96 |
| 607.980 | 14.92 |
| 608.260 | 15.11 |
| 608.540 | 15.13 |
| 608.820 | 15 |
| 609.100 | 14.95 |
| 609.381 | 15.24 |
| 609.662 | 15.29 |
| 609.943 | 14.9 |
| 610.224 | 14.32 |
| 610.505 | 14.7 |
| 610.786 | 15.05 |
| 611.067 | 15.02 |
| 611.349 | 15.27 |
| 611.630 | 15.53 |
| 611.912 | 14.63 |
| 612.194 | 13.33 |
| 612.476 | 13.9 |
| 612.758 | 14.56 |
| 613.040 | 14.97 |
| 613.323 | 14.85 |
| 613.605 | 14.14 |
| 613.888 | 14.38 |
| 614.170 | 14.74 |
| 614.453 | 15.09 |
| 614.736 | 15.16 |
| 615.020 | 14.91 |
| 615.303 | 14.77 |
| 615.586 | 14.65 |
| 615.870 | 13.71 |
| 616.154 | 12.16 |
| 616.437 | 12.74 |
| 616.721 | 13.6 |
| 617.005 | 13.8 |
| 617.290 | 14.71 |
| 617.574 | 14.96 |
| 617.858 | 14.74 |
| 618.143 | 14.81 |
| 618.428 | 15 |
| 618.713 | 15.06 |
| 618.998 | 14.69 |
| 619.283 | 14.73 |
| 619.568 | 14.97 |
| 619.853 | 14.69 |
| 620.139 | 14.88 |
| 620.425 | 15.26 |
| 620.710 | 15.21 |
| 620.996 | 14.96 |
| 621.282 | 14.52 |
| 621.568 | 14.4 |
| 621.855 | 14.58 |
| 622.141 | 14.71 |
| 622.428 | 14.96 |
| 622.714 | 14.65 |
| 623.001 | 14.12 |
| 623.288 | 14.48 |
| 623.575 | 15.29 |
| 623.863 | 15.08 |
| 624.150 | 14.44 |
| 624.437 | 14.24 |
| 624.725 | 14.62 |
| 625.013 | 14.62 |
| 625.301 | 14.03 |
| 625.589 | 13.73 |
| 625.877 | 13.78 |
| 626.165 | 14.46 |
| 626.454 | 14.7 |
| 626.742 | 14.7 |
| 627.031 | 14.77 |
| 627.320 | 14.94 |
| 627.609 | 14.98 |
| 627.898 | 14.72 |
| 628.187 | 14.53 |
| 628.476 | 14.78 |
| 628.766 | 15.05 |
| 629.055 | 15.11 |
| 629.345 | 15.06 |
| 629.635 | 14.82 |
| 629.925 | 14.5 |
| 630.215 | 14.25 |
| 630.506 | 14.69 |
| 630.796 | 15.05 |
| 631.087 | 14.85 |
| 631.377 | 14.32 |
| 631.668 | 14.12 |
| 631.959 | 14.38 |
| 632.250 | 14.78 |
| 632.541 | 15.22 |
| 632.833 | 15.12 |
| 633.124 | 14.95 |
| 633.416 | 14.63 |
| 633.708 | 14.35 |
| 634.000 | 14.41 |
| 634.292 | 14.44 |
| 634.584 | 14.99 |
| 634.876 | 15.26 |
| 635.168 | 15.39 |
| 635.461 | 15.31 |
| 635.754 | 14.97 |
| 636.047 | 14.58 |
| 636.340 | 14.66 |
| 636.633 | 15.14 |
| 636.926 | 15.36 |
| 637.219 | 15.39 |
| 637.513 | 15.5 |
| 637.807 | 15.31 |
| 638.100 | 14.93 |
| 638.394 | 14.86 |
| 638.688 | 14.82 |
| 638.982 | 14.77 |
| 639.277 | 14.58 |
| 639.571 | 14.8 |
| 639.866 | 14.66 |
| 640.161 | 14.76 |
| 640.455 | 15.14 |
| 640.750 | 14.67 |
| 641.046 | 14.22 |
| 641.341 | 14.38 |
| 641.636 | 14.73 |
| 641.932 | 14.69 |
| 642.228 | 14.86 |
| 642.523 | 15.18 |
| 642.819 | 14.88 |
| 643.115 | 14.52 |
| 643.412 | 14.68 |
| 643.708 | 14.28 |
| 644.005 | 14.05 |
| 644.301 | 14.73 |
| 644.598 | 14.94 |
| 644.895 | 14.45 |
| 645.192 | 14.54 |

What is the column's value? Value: 14.2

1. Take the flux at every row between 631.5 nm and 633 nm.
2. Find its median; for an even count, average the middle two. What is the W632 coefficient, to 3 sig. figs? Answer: 14.8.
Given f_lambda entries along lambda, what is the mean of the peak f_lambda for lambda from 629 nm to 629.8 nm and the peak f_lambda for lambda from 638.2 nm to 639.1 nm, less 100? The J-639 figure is -85.0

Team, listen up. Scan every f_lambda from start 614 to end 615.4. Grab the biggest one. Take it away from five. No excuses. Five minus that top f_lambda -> -10.2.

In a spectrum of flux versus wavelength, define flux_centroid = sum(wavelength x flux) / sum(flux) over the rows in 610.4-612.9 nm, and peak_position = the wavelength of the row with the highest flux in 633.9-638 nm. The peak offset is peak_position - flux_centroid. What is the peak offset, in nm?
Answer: 25.90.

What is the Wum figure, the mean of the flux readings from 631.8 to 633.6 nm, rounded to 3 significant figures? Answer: 14.8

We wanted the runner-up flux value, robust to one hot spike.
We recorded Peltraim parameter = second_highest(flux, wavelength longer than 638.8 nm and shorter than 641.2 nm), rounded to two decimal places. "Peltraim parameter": 14.80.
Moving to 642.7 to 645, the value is 14.88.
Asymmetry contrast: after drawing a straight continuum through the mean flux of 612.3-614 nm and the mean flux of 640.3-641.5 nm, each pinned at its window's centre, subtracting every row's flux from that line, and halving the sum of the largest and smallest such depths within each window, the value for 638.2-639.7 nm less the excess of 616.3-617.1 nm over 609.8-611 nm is -1.6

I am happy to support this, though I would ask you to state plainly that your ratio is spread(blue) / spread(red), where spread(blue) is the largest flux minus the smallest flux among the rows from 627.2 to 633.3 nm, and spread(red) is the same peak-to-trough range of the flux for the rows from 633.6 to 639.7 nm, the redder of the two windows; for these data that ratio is 0.96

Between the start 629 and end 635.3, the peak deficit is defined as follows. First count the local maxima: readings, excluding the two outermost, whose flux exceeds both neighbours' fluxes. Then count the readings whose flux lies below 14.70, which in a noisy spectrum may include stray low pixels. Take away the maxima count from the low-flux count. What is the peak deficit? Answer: 8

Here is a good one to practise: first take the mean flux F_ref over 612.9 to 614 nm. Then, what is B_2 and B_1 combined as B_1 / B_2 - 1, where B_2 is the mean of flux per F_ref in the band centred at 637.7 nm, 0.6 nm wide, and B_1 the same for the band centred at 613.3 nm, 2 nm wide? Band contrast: -0.06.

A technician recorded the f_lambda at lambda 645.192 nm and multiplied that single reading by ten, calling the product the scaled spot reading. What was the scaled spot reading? 145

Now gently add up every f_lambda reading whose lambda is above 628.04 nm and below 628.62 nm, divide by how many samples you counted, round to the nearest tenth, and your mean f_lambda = 14.7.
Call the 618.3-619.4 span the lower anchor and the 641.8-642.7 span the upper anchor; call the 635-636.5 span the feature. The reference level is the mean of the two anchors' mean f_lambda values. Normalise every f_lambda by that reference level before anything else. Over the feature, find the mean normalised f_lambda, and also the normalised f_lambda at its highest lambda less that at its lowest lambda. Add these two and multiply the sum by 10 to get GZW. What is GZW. 9.6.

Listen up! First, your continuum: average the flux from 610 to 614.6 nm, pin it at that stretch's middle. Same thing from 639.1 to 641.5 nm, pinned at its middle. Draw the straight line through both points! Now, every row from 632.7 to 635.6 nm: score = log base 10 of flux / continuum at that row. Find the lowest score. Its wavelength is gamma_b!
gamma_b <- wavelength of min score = 633.708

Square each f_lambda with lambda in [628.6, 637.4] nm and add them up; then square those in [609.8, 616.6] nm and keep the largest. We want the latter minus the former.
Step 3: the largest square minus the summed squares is -6368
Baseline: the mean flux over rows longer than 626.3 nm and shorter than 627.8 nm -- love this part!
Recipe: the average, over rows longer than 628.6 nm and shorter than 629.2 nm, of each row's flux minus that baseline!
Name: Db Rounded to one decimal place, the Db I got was 0.3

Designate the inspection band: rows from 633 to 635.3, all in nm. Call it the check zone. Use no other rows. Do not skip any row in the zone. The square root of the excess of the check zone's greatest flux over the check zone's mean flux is 0.77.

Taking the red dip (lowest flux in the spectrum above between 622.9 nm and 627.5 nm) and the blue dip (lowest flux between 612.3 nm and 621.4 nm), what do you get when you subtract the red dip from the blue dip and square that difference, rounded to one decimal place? 2.5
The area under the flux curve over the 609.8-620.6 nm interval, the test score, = 157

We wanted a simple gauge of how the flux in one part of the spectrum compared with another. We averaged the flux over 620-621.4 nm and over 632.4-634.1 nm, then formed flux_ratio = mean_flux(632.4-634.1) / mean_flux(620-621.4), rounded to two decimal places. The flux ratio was 0.99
